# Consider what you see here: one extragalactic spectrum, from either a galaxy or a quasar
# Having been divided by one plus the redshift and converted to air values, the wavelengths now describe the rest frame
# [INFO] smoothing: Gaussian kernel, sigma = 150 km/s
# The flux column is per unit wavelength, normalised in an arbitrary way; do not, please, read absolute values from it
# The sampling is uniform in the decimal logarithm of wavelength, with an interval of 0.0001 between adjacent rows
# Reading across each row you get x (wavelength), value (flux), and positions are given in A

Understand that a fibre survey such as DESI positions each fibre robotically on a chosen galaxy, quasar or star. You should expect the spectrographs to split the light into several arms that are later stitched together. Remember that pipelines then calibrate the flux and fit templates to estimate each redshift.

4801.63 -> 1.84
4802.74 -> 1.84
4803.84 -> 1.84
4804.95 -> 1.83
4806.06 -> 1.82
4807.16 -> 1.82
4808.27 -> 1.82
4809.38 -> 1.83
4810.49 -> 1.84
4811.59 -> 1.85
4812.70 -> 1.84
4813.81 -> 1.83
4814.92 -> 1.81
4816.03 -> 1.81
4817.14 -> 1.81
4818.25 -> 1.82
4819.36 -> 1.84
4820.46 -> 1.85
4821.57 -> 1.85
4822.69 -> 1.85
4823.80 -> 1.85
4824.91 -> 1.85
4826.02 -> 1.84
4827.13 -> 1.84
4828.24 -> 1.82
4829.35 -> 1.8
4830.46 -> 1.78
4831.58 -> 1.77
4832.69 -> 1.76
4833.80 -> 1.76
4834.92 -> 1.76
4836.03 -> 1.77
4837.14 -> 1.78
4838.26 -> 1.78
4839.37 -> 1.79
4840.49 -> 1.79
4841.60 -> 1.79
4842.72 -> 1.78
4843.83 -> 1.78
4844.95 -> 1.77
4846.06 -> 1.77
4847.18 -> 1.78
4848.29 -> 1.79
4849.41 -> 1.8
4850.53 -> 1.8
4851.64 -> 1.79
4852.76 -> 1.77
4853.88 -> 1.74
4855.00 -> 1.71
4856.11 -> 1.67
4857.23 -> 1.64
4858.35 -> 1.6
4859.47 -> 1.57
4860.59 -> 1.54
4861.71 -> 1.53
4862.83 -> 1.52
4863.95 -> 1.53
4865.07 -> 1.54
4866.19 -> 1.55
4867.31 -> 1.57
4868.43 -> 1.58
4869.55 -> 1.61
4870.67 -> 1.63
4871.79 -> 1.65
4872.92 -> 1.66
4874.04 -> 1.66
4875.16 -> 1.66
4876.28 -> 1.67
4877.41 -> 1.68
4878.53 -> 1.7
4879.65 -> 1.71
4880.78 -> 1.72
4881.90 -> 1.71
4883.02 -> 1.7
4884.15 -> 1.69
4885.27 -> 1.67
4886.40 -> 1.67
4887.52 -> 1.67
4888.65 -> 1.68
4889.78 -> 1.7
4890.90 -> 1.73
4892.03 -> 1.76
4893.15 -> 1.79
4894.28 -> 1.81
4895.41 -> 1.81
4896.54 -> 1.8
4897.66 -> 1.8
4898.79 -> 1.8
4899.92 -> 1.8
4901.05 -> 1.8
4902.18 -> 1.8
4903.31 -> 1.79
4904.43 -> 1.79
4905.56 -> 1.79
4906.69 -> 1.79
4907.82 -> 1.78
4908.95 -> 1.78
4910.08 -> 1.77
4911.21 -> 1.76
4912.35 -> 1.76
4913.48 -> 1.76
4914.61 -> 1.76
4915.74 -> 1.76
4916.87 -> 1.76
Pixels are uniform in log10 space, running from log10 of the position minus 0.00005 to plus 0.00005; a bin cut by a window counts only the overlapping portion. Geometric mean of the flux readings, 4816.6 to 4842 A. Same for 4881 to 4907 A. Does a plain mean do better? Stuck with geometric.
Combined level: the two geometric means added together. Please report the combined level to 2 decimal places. 3.56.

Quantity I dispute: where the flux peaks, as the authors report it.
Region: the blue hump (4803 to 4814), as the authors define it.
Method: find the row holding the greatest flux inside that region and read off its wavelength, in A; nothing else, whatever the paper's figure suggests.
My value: 4811.59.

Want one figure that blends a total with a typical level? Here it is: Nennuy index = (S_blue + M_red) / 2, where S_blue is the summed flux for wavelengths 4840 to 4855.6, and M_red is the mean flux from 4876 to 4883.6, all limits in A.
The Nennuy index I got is 13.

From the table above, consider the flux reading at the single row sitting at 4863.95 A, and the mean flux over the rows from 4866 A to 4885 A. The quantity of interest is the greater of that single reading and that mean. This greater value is 1.66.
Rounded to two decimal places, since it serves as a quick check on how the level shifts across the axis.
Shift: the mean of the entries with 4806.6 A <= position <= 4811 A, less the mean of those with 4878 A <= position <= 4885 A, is 0.12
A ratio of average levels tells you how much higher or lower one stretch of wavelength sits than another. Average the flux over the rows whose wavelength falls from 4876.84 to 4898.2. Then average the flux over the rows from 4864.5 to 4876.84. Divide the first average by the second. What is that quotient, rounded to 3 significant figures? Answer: 1.07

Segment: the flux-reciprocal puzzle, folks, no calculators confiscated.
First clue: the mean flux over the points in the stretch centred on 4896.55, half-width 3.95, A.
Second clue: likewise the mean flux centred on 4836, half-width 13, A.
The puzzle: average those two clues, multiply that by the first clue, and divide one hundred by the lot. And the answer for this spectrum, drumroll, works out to 31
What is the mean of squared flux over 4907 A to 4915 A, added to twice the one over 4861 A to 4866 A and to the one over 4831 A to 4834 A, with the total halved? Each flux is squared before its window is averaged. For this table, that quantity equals 5.46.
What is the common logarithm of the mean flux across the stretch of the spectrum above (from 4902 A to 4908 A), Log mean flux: 0.253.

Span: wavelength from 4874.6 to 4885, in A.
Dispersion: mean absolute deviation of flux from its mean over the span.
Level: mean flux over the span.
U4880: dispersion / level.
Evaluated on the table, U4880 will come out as 0.010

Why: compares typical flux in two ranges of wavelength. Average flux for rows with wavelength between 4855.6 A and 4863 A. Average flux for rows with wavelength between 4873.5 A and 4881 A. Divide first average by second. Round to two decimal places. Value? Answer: 0.94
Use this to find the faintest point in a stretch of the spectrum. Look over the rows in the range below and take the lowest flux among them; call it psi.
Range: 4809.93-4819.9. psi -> 1.81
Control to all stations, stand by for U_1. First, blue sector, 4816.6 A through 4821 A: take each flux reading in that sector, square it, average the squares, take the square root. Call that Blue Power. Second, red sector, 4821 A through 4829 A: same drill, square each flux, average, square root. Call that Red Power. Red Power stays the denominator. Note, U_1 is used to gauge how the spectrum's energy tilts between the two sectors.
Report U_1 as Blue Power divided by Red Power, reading 0.99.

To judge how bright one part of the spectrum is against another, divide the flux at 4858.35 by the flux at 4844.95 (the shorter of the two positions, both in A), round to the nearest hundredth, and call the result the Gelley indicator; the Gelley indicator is 0.90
